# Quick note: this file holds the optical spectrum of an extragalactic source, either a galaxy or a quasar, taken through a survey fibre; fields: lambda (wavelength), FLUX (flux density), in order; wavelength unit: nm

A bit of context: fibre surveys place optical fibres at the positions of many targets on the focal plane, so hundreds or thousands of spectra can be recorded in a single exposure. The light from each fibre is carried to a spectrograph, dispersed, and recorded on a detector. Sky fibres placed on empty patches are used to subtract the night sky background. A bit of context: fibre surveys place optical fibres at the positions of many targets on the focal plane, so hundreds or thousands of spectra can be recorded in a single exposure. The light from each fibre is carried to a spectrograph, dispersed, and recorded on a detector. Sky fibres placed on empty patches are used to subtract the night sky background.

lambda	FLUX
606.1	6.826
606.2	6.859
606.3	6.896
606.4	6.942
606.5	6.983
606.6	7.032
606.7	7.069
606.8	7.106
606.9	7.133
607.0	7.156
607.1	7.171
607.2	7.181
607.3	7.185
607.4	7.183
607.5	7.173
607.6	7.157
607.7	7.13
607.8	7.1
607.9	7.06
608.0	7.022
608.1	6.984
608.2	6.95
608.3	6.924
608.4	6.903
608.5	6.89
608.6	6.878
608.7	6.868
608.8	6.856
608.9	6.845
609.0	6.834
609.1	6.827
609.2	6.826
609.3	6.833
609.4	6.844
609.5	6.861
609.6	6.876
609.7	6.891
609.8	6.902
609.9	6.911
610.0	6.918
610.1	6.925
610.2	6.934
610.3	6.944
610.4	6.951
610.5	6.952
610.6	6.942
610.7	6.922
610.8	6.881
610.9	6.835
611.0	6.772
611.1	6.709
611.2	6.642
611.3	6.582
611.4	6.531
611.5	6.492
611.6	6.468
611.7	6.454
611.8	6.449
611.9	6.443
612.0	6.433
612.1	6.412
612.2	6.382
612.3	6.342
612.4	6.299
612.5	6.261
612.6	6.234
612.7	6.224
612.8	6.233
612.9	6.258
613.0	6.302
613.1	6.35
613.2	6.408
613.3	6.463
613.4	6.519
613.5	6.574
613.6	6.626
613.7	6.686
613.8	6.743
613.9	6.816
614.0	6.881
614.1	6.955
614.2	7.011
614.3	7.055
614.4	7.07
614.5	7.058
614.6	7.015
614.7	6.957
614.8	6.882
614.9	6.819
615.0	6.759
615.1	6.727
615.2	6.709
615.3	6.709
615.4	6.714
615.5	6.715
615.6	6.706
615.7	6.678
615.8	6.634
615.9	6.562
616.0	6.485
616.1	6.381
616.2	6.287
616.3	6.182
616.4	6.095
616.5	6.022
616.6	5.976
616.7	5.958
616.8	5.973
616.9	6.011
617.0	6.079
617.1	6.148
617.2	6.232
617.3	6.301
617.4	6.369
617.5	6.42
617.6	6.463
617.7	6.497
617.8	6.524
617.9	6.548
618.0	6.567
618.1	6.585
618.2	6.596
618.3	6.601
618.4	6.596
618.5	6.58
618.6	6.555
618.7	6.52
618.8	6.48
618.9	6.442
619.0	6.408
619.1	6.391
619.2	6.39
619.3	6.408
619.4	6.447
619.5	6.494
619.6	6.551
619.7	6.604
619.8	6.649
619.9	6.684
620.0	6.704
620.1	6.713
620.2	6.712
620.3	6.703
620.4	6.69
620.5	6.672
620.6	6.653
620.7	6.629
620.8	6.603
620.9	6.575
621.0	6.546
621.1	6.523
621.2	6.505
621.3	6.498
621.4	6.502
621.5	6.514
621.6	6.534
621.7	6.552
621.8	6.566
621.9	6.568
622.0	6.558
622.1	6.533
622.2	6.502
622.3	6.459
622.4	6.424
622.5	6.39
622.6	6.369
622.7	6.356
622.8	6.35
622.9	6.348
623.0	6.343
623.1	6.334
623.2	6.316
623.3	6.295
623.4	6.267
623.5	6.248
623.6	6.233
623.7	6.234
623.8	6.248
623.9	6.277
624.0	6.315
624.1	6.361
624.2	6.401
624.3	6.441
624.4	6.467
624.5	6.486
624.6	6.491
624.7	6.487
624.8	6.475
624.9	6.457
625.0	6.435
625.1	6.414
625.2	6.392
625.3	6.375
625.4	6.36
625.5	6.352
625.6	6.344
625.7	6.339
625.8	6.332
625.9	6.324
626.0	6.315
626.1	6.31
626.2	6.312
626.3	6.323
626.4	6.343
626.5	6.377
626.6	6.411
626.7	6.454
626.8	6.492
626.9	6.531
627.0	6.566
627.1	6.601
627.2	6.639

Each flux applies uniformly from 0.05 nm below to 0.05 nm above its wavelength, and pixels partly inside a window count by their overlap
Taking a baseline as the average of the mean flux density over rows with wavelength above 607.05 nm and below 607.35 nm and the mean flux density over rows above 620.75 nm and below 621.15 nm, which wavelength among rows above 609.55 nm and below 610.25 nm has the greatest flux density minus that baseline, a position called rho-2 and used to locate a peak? 610.2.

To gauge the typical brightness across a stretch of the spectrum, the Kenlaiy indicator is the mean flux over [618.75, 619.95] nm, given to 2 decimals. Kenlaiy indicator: 6.50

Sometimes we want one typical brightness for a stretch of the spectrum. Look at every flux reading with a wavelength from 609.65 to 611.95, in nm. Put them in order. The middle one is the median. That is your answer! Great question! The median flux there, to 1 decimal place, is 6.9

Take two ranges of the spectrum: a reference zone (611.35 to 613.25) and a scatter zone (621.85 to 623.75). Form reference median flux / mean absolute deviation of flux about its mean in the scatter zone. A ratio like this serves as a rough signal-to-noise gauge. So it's 75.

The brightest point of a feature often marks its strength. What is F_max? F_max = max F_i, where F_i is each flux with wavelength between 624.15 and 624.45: 6.467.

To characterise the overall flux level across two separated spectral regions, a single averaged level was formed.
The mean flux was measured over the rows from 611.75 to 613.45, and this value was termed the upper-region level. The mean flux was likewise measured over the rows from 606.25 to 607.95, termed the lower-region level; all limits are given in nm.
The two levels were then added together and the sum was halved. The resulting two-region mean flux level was 6.73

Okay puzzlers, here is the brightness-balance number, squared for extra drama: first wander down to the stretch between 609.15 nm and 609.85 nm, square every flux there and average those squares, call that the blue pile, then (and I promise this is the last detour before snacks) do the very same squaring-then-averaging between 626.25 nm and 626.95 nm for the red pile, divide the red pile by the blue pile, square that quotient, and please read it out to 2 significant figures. 0.77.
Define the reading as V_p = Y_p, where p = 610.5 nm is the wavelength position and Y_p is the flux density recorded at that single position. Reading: 6.952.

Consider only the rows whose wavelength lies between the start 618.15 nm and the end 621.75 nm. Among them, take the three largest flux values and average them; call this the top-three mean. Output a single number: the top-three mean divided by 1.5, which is 4.47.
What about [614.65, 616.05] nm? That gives 4.59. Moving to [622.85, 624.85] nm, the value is 4.33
